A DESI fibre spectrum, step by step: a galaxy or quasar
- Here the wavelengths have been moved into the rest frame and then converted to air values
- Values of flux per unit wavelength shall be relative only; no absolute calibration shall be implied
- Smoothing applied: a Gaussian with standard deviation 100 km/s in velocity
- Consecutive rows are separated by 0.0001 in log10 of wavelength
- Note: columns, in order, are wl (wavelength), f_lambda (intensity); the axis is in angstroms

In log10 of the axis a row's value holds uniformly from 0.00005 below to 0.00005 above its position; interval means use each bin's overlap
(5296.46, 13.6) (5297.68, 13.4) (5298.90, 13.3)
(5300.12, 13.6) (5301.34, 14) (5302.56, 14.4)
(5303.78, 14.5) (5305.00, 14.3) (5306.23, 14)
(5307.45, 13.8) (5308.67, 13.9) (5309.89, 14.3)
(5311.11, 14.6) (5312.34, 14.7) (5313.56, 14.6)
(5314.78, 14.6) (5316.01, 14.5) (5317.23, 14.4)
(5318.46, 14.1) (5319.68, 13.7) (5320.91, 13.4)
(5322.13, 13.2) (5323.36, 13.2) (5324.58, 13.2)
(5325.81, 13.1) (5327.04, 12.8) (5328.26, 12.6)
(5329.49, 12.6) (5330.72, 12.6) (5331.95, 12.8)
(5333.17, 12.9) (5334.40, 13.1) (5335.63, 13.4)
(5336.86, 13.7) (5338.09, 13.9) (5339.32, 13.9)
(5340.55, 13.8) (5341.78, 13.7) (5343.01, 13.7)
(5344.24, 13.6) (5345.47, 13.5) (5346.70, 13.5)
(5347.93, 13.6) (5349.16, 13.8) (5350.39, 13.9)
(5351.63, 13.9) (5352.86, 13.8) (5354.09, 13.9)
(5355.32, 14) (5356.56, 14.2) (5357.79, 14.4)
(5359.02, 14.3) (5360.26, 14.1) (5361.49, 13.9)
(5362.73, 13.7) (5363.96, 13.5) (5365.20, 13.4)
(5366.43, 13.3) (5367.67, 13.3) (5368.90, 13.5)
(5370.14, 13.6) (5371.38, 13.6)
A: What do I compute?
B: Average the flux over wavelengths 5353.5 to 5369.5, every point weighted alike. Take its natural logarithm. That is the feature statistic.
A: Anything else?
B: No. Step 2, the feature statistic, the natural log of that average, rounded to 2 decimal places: 2.63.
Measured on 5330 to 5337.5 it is 2.57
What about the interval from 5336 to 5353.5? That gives 2.62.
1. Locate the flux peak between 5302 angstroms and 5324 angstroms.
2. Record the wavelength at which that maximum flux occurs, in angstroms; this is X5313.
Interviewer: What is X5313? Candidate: 5312.34 angstroms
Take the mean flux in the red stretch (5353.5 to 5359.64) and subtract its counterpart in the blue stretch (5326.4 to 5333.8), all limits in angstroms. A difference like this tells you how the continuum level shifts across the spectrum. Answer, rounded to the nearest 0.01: 1.44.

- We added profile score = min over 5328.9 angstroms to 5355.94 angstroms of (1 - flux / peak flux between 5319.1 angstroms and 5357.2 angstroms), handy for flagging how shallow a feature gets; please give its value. 0.014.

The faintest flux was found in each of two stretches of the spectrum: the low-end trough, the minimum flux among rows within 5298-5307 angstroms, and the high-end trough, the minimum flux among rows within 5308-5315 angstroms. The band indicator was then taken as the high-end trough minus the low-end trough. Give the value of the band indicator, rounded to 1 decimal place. 0.6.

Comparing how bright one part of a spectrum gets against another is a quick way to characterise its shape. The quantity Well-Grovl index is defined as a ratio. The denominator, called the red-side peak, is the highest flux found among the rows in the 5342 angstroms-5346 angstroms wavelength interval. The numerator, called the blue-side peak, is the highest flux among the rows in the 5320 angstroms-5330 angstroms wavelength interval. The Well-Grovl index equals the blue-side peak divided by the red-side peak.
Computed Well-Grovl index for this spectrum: 0.98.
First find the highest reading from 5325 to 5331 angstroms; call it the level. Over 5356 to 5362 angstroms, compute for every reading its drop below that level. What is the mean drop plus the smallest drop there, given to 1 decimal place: -2.4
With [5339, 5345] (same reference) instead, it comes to -1.4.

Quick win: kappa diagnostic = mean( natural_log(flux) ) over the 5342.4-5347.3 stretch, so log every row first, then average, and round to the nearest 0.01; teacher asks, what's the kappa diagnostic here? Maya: 2.61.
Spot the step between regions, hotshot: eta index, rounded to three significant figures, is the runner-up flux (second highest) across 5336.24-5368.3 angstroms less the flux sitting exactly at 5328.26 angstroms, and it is 1.70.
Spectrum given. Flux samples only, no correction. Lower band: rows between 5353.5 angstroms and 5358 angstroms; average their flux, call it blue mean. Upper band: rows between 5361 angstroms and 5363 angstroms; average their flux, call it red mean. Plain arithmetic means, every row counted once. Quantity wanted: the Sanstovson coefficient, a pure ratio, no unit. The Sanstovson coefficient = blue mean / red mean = 1.02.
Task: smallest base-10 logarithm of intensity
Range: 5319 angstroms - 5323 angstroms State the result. 1.12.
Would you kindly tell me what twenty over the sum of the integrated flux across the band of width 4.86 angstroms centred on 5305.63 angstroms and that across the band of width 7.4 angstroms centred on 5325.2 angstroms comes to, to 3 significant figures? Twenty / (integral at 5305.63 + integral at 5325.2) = 0.121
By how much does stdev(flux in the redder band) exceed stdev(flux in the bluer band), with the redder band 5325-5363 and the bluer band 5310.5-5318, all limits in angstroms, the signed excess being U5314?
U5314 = 0.41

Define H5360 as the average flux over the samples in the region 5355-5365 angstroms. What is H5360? 14.0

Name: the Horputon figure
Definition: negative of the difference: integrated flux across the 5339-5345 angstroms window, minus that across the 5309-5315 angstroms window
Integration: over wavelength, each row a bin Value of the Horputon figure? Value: 5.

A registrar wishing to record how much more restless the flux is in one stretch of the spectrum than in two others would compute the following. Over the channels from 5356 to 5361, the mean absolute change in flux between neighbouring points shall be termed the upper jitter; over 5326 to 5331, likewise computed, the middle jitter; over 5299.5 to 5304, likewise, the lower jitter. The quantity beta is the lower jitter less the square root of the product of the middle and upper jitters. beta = 0.195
